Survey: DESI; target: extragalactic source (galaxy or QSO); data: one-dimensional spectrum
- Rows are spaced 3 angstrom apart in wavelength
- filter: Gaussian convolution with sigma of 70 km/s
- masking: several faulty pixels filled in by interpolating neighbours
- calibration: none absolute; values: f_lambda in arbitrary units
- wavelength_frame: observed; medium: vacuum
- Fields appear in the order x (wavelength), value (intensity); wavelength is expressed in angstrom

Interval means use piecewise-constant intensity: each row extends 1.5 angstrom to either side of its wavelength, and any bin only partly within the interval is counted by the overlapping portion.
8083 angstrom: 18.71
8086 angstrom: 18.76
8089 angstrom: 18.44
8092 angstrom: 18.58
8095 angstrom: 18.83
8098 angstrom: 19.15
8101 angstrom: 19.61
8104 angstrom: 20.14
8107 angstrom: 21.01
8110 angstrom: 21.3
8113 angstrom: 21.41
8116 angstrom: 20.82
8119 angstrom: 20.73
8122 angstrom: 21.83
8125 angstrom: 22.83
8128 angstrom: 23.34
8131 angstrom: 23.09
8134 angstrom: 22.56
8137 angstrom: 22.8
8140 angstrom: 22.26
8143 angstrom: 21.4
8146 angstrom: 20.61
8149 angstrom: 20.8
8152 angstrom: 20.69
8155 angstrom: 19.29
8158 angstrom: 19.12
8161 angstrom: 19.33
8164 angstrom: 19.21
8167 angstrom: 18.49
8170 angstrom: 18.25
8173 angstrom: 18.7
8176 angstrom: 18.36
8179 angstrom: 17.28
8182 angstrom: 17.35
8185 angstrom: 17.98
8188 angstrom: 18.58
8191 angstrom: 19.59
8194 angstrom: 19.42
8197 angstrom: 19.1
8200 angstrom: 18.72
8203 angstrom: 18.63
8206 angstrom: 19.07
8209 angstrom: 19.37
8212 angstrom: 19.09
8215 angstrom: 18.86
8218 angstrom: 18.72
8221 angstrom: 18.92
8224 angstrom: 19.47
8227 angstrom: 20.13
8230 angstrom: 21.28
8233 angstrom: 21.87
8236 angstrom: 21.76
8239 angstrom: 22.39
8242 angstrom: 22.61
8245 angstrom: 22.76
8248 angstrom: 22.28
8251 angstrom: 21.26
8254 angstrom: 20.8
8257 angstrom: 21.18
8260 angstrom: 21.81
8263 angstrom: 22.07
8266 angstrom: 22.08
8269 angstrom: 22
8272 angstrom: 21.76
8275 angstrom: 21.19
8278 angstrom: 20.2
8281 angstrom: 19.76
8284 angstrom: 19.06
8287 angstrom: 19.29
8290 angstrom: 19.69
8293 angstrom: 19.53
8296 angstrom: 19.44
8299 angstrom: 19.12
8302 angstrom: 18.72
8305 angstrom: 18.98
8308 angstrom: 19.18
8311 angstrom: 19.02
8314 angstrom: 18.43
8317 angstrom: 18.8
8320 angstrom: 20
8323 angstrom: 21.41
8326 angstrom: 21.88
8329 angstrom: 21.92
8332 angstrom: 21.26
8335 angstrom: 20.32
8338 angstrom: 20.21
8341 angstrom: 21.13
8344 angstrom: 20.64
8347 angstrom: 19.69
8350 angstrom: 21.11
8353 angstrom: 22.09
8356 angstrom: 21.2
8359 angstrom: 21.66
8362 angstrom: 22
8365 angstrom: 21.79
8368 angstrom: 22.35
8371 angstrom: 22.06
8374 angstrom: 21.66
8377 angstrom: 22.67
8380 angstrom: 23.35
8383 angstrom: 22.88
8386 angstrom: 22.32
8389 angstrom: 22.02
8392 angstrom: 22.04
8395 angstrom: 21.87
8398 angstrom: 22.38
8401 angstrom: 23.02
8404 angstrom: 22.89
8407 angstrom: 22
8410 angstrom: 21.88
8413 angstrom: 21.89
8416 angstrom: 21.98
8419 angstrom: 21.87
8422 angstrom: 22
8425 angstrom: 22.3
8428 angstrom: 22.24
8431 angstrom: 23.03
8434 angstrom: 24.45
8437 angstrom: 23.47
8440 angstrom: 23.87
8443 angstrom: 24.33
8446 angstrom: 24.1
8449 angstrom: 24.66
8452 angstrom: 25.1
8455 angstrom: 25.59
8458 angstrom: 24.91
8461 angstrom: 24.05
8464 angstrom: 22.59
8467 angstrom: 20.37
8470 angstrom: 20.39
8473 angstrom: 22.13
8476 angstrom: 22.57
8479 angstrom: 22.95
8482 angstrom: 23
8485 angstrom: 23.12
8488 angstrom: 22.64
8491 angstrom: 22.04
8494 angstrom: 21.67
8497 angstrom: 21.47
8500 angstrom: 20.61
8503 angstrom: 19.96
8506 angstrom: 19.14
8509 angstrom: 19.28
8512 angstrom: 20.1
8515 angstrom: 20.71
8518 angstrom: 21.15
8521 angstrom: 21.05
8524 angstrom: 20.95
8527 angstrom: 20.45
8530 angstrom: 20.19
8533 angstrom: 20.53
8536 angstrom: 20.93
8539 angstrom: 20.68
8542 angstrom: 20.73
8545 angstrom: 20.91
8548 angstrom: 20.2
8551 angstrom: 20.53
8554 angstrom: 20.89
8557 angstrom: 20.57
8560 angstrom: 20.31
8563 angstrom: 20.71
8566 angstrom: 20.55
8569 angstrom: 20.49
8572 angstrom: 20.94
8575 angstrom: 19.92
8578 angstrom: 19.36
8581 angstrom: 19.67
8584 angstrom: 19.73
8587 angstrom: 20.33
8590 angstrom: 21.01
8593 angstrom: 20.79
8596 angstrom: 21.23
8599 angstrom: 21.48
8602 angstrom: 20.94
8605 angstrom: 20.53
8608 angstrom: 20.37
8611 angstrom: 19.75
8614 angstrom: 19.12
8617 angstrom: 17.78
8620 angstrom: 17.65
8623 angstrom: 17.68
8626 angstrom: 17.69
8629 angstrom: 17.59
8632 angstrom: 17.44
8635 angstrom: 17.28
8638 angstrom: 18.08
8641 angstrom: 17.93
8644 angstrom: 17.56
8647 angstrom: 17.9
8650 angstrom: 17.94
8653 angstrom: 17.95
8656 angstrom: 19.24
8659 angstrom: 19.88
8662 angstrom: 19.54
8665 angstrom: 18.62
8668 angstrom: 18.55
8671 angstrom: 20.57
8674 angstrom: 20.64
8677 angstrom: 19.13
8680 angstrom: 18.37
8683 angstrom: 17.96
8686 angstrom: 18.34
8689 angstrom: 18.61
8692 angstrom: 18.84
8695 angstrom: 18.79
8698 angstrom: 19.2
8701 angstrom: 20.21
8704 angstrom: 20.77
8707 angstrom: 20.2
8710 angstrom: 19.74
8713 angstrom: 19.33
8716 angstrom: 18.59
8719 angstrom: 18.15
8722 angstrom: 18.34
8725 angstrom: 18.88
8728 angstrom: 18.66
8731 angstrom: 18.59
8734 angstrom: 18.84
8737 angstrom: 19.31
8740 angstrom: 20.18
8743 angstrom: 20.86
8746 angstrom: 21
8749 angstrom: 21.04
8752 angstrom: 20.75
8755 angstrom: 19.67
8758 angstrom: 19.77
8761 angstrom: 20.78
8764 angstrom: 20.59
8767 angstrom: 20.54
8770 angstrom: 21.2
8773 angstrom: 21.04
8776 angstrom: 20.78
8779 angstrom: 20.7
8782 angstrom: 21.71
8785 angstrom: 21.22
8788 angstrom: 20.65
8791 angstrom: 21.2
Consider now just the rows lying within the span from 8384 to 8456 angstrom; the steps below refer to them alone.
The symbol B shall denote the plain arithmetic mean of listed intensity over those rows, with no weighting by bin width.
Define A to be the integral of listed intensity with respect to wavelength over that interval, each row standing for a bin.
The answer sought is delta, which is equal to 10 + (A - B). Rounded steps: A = 1653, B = 23.0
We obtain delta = 1640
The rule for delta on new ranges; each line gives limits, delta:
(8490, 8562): 1474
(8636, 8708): 1354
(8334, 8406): 1559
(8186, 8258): 1446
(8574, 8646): 1373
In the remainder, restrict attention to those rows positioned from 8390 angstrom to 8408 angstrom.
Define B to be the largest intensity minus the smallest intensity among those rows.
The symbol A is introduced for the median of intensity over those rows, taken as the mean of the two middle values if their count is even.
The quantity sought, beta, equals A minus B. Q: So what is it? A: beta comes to 21.1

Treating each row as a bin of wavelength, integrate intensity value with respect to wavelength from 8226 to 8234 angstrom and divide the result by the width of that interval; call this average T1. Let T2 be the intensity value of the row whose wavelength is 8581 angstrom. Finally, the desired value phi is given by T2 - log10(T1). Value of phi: 18.3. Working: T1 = 21.1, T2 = 19.67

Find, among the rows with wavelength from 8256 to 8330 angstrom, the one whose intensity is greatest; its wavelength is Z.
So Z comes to 8266 angstrom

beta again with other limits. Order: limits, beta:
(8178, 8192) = 15.7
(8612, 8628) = 16.2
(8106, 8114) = 20.9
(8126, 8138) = 22.2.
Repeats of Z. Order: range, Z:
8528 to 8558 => 8536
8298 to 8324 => 8323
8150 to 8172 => 8152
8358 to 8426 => 8380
